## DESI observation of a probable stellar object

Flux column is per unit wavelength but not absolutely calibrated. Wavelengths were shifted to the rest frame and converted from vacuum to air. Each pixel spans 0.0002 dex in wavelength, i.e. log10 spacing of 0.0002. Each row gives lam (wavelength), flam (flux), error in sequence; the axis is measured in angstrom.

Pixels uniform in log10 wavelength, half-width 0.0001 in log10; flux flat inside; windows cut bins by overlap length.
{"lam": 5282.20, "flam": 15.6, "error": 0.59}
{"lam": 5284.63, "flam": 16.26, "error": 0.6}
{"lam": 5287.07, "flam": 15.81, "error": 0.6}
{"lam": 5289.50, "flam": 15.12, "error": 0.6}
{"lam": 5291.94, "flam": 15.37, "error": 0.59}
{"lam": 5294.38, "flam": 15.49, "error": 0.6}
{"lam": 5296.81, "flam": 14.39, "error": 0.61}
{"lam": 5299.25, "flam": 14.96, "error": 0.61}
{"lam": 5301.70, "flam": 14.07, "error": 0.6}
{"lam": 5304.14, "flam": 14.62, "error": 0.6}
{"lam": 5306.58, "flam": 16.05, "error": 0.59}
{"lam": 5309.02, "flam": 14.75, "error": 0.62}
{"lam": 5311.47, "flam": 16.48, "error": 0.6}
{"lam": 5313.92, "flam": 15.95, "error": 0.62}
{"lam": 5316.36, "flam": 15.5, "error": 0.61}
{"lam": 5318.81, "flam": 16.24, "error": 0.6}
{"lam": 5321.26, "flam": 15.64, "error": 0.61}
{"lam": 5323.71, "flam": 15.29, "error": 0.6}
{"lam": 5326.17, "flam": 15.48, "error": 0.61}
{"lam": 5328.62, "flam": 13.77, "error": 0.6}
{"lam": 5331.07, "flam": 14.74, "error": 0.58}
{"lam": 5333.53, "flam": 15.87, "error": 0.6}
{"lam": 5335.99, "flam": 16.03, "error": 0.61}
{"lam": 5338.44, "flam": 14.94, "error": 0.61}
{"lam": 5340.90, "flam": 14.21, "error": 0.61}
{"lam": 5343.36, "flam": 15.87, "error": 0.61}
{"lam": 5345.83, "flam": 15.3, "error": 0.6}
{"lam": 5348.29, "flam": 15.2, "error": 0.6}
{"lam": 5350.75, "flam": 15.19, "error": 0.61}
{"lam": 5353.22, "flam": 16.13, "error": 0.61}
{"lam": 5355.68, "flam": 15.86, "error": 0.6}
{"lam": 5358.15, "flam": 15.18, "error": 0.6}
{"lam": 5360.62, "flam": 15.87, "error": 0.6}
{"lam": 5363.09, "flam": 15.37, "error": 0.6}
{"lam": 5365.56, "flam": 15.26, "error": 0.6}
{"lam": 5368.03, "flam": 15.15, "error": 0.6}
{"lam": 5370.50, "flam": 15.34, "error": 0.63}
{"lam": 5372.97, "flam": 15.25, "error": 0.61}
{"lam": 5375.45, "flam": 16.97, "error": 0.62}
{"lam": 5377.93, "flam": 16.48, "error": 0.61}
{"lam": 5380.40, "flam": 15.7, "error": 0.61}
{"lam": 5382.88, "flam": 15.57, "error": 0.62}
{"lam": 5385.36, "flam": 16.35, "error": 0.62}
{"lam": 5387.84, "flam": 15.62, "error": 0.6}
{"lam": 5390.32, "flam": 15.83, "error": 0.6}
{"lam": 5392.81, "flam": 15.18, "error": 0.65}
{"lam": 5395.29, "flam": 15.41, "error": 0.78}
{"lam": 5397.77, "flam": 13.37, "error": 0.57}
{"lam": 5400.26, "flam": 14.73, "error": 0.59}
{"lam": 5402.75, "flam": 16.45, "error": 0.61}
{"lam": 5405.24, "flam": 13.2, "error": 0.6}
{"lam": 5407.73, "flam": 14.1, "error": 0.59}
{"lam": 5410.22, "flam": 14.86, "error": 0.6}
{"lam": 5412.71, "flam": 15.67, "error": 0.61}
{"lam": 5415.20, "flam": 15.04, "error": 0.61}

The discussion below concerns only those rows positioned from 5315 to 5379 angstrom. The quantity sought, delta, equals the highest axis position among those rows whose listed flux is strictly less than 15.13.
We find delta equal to 5340.90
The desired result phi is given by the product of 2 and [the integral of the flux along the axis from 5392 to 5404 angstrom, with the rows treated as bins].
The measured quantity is 361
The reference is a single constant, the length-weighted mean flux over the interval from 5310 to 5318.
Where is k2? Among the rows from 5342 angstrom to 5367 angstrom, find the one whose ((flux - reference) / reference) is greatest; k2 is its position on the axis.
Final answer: 5353.22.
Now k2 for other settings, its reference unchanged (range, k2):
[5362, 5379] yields 5375.45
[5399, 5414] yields 5402.75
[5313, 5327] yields 5318.81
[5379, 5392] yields 5385.36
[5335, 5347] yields 5335.99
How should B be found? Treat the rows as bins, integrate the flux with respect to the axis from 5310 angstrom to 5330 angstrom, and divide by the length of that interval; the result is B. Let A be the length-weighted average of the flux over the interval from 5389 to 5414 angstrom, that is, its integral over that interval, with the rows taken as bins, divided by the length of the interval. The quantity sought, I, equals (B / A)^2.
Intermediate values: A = 14.9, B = 15.5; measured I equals 1.09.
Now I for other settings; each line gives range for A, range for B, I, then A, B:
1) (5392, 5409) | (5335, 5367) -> 1.11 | 14.6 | 15.4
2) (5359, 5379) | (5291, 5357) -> 0.95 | 15.7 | 15.3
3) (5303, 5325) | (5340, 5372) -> 0.97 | 15.6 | 15.4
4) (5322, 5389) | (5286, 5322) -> 0.98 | 15.5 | 15.4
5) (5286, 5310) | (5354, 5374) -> 1.05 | 15.1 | 15.4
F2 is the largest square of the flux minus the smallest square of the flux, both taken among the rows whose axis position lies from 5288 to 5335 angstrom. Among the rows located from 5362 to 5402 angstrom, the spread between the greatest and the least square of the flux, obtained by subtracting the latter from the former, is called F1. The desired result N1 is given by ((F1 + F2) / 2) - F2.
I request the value 14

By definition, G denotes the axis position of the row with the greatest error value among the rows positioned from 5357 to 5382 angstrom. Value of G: 5370.50 angstrom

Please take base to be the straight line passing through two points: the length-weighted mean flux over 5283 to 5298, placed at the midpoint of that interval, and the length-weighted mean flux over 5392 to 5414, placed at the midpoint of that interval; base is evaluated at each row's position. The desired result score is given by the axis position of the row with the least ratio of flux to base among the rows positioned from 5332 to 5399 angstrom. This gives 5397.77 angstrom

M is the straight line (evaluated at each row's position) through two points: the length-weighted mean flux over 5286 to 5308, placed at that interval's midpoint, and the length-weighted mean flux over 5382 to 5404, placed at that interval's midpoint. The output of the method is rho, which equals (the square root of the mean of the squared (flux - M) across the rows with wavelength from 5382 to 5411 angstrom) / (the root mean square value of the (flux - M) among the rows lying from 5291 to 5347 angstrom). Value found 1.5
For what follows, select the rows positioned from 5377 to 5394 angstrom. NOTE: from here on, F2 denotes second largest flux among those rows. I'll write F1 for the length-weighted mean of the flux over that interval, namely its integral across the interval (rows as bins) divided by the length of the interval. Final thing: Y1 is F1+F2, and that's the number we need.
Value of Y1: 32.2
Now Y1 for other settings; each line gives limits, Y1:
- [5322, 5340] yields 31.0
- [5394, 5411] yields 30.0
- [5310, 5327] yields 32.0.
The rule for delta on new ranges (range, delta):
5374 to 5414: 5410.22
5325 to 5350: 5340.90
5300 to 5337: 5331.07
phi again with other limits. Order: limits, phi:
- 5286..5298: 366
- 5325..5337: 364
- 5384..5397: 406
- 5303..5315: 374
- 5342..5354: 372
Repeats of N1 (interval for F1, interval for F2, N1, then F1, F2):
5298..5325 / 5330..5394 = -6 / 74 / 86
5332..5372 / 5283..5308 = -4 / 58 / 66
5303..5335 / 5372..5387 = 13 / 82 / 55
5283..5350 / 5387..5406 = -7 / 82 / 96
